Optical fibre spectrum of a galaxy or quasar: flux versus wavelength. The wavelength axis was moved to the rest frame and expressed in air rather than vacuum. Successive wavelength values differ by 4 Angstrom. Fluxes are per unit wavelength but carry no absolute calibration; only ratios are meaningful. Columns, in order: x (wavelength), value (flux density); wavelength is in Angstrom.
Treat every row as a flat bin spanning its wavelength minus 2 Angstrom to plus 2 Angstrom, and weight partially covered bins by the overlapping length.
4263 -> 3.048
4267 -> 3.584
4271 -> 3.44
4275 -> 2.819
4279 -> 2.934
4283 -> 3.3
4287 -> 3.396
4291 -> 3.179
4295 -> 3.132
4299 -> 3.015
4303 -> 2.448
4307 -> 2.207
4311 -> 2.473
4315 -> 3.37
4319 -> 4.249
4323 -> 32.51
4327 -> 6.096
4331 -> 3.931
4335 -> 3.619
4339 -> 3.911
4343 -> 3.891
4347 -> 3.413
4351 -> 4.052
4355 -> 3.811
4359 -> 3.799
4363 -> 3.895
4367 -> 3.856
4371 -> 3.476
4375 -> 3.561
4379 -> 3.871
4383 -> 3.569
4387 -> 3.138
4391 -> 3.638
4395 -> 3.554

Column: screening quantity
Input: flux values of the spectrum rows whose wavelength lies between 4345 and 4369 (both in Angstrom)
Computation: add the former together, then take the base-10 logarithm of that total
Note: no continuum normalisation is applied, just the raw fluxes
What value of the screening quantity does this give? 1.36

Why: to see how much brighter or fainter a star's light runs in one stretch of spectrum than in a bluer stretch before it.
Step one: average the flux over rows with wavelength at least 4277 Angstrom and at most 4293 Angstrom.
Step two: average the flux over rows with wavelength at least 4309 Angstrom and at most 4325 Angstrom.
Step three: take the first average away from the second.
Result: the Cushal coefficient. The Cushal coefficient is 7.4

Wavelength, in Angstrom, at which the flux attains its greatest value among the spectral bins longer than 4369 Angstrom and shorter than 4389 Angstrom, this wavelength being 4379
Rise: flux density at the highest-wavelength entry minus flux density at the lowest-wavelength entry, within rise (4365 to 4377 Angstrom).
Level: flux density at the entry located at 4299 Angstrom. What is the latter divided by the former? -10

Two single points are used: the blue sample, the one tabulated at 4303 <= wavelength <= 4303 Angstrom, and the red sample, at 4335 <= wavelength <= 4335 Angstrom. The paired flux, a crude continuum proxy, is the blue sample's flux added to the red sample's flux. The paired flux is 6.1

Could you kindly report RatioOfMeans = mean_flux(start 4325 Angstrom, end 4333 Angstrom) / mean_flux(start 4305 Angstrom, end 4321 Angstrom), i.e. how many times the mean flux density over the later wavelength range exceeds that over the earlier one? 1.6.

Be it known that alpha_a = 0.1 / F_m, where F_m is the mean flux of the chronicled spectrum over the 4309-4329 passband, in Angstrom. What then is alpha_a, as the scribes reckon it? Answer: 0.010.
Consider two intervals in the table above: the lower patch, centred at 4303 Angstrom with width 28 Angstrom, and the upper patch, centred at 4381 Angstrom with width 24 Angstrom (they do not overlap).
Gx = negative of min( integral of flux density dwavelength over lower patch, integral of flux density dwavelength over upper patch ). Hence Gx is -79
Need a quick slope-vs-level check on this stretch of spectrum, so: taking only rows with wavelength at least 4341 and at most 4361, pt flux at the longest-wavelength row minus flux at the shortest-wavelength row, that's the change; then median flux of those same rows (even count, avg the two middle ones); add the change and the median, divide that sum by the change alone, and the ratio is -40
